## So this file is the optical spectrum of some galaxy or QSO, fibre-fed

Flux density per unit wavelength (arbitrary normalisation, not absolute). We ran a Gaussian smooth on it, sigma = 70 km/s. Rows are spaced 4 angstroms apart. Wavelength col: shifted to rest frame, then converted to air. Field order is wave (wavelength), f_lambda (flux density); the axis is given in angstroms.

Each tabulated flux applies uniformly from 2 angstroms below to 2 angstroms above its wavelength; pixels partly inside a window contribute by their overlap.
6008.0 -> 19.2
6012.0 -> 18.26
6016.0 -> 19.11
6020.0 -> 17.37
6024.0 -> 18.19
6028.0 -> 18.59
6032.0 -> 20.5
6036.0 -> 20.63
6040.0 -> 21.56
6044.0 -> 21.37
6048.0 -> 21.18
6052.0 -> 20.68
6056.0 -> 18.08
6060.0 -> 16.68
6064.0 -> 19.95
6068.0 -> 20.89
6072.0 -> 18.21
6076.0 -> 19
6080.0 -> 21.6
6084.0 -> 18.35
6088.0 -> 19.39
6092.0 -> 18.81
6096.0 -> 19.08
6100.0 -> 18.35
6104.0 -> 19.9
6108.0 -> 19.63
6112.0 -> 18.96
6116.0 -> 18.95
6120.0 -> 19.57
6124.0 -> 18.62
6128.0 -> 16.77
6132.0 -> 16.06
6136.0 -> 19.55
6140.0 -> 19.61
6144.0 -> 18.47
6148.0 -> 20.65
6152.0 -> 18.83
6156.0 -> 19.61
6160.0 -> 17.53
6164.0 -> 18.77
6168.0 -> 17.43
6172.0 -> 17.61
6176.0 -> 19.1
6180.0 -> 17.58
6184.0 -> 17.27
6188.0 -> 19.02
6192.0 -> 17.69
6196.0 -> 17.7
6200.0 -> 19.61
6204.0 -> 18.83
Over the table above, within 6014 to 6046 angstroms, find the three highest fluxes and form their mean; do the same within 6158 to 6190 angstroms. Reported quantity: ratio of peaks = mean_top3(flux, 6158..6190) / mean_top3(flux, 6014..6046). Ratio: 0.90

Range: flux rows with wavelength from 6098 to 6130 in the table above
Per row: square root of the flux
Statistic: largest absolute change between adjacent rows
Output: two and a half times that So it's 0.55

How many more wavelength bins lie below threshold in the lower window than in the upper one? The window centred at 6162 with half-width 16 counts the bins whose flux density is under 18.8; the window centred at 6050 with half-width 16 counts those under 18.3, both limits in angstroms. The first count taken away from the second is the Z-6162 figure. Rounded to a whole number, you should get -2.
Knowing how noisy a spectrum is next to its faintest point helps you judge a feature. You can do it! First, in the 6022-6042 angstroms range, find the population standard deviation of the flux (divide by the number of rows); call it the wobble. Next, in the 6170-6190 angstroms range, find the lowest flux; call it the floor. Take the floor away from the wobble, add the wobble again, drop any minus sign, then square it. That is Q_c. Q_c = 216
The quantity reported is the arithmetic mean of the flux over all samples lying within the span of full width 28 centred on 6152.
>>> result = 19.07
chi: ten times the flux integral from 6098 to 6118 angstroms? 3832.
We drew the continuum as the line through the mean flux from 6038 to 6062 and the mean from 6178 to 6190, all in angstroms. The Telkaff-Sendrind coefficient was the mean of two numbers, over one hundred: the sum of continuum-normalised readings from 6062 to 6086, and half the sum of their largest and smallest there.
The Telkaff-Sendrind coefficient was 0.035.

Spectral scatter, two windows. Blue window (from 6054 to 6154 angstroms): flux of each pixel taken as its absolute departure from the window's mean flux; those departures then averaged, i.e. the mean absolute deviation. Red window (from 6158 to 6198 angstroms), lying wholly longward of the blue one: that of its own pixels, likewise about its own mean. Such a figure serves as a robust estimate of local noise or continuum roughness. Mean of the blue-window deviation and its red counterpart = 0.75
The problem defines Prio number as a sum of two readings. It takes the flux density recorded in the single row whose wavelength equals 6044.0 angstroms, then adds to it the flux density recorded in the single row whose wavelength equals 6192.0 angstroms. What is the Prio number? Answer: 39.1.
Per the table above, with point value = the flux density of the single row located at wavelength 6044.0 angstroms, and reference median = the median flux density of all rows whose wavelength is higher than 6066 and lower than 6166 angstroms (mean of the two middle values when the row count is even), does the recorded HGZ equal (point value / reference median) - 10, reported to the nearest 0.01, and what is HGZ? -8.87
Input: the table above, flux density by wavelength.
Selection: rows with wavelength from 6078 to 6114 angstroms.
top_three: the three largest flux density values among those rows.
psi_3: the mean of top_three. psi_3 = 20.4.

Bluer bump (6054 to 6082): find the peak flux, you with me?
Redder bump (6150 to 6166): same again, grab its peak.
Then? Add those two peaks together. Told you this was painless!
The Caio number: 41.2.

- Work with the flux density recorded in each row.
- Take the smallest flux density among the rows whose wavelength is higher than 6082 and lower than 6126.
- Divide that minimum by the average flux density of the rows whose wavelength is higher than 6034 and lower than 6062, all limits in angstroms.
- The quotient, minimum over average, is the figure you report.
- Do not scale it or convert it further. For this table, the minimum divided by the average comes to 0.92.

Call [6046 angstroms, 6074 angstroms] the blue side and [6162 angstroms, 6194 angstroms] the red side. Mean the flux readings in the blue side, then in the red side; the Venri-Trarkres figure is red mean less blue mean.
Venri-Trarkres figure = -1.32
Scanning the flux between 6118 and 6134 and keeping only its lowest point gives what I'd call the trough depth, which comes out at 16.06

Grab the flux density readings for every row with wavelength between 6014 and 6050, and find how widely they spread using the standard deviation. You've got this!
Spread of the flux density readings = 1.5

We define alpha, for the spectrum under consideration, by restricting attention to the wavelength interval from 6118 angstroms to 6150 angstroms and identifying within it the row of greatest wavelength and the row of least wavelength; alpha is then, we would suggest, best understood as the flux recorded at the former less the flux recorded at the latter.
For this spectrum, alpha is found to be 1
